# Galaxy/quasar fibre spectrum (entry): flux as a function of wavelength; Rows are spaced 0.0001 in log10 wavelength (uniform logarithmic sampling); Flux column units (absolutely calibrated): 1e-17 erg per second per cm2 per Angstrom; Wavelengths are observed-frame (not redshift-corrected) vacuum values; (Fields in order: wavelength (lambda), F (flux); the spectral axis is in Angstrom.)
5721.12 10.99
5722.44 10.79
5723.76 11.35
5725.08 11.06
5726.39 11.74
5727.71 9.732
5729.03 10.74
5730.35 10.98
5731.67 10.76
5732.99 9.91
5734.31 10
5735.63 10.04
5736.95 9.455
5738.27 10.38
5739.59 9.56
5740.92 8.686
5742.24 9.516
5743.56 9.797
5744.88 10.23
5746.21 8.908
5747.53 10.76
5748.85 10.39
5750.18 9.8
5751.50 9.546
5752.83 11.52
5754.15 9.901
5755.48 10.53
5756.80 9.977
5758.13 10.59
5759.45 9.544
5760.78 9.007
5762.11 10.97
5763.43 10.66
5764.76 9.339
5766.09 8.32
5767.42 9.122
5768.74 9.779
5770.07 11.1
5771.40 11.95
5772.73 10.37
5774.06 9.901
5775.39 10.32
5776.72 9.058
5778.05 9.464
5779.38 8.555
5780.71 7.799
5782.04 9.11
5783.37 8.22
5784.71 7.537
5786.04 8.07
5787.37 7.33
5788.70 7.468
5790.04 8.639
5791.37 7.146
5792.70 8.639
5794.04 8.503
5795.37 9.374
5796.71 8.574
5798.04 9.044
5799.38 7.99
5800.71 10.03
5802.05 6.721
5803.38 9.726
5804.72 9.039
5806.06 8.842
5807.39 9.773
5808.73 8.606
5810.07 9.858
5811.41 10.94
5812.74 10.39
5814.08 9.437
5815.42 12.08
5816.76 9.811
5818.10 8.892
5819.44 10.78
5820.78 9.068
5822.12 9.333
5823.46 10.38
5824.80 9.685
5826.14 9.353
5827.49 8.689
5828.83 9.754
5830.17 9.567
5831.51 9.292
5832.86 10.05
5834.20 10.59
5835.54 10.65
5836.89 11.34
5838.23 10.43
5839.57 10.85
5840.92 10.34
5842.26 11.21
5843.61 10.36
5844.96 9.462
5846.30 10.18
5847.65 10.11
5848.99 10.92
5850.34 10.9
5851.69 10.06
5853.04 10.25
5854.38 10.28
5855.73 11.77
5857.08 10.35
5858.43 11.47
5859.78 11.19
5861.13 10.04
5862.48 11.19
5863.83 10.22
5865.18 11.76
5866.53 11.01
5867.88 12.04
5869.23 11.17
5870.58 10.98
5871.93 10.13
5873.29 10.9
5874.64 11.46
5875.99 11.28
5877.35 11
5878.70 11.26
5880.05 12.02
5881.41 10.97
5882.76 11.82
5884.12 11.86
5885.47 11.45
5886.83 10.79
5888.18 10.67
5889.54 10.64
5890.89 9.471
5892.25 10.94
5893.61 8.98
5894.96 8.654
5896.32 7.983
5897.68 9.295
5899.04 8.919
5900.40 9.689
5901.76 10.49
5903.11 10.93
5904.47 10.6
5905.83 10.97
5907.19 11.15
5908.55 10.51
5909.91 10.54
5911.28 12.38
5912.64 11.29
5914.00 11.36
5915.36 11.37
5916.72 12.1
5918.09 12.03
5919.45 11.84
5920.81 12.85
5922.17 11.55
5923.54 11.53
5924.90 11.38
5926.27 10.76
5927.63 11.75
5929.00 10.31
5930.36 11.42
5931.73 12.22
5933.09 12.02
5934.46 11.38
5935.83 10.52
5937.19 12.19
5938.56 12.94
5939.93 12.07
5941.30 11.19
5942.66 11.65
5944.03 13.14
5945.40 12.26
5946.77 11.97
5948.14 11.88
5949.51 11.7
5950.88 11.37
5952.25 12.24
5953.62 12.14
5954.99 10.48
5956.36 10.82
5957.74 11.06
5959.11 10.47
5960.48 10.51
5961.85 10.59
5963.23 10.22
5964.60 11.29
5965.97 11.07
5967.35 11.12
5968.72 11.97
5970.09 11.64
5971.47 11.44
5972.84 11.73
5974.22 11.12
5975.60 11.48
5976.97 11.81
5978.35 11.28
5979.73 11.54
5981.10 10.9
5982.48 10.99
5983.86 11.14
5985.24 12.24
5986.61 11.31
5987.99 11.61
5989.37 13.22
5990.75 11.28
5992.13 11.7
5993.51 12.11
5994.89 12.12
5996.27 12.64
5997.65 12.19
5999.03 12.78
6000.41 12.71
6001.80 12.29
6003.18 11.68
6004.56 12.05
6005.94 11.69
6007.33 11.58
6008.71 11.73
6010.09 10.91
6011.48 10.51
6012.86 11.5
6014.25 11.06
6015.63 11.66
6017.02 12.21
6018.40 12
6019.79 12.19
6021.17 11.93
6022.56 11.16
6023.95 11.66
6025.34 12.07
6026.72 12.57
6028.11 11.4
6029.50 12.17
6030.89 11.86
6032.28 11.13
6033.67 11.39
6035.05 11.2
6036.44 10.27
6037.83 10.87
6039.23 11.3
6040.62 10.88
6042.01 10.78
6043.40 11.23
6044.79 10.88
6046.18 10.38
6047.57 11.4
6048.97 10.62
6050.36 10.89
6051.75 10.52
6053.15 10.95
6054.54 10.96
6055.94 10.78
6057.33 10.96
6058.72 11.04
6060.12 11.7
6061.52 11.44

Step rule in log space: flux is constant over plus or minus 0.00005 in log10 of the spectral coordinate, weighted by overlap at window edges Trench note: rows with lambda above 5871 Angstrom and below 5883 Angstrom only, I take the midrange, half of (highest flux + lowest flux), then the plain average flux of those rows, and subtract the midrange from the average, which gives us 0.1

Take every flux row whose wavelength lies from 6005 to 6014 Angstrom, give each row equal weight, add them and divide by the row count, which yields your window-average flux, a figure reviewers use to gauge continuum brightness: 11.3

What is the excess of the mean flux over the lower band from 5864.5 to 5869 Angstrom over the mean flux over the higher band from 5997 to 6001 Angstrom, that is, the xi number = -1.0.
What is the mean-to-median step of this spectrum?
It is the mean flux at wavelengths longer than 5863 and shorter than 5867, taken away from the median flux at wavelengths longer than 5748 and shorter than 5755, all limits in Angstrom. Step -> -1.1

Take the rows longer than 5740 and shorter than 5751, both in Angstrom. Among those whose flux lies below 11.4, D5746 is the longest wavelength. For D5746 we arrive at 5750.18 Angstrom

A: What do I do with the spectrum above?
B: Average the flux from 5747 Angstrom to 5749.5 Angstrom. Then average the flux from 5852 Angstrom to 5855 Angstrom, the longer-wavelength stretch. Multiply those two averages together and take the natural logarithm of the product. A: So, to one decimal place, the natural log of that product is 4.7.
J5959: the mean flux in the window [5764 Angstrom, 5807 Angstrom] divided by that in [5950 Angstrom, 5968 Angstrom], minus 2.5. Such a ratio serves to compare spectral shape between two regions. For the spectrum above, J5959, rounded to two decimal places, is -1.69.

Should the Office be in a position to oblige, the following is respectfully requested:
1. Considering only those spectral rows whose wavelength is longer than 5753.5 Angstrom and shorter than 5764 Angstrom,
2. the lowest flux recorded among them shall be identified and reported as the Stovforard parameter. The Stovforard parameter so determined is 9.007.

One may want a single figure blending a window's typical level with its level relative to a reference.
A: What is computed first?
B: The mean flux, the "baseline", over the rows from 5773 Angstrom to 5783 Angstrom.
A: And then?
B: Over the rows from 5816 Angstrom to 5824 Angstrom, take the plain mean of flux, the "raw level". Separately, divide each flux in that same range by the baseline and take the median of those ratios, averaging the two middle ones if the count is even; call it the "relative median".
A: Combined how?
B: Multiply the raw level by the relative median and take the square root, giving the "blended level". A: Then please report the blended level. 3.2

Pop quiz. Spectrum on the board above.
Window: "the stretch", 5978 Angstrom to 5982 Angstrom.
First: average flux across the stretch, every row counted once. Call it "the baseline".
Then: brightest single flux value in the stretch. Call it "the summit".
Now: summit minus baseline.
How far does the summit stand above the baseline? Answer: 0.3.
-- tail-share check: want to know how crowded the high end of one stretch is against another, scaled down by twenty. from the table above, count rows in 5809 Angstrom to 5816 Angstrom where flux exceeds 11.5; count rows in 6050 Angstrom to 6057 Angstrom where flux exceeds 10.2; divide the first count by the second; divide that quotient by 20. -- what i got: 0.010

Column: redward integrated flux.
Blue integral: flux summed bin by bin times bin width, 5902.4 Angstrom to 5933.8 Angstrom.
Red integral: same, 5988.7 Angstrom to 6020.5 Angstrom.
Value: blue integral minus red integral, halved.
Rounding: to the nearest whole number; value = -10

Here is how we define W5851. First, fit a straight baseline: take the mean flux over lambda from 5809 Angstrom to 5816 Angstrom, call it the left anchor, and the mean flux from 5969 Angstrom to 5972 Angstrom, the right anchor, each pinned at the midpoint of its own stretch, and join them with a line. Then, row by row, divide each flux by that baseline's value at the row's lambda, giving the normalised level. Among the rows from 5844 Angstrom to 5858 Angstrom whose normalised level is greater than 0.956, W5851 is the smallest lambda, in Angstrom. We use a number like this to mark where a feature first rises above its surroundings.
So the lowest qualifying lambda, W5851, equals 5848.99 Angstrom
